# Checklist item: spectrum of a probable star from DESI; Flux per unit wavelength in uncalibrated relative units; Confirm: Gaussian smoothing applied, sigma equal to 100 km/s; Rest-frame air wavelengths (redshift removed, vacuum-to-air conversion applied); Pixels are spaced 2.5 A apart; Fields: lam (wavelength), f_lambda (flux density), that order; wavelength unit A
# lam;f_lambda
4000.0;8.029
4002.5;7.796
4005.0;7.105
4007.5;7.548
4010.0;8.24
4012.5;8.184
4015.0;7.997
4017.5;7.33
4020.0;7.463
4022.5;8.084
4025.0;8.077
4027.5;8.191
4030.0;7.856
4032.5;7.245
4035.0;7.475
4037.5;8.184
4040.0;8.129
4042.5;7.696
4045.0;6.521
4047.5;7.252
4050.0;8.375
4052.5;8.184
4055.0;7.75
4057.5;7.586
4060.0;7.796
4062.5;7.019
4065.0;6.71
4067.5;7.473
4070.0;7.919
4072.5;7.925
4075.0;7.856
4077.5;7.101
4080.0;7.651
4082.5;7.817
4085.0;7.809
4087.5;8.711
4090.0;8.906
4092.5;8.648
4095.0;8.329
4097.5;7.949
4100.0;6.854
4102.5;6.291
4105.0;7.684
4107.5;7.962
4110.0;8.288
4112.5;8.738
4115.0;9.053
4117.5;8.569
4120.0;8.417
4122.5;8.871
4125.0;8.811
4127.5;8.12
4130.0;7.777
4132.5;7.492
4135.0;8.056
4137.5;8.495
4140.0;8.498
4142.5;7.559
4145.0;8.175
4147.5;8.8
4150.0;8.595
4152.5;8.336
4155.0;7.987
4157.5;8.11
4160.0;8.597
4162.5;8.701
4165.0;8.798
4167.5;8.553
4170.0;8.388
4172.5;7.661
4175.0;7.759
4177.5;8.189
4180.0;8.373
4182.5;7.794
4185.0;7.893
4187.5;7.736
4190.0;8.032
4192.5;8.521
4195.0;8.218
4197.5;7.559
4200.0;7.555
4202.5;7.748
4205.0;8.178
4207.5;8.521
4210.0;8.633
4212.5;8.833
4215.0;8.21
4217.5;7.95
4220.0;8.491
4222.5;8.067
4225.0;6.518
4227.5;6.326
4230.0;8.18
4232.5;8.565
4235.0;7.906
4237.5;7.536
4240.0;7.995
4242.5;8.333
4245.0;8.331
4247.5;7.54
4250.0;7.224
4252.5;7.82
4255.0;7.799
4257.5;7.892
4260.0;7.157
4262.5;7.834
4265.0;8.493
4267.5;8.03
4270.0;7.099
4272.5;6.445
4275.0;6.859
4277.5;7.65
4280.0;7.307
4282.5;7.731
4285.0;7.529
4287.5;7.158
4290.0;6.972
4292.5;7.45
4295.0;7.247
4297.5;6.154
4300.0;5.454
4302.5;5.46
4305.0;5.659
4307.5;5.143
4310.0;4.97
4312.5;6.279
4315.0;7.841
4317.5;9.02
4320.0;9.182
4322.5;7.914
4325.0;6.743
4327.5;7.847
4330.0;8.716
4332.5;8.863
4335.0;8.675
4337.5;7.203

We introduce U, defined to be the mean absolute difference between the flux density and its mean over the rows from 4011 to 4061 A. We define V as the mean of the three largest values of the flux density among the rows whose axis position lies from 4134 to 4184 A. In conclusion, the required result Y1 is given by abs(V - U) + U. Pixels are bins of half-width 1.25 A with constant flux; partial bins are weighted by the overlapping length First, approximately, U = 0.36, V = 8.77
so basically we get 8.8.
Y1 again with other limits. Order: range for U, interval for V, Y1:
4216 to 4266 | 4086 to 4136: 8.9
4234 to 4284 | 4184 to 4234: 8.7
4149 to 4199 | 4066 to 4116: 8.9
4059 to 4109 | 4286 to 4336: 9.0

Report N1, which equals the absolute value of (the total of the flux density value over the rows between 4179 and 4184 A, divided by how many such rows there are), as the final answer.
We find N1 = 8.1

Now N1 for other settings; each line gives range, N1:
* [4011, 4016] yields 8.1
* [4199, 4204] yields 7.7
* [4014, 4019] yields 7.7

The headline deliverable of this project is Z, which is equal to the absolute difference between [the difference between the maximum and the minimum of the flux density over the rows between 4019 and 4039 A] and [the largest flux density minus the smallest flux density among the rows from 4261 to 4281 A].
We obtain 1.10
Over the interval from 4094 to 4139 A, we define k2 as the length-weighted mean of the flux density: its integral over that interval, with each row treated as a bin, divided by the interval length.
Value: 8.1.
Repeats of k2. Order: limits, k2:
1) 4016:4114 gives 7.8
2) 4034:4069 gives 7.6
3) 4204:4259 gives 7.9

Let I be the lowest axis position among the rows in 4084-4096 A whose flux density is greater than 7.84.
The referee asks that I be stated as 4087.5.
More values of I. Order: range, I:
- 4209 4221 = 4210.0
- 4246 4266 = 4257.5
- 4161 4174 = 4162.5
